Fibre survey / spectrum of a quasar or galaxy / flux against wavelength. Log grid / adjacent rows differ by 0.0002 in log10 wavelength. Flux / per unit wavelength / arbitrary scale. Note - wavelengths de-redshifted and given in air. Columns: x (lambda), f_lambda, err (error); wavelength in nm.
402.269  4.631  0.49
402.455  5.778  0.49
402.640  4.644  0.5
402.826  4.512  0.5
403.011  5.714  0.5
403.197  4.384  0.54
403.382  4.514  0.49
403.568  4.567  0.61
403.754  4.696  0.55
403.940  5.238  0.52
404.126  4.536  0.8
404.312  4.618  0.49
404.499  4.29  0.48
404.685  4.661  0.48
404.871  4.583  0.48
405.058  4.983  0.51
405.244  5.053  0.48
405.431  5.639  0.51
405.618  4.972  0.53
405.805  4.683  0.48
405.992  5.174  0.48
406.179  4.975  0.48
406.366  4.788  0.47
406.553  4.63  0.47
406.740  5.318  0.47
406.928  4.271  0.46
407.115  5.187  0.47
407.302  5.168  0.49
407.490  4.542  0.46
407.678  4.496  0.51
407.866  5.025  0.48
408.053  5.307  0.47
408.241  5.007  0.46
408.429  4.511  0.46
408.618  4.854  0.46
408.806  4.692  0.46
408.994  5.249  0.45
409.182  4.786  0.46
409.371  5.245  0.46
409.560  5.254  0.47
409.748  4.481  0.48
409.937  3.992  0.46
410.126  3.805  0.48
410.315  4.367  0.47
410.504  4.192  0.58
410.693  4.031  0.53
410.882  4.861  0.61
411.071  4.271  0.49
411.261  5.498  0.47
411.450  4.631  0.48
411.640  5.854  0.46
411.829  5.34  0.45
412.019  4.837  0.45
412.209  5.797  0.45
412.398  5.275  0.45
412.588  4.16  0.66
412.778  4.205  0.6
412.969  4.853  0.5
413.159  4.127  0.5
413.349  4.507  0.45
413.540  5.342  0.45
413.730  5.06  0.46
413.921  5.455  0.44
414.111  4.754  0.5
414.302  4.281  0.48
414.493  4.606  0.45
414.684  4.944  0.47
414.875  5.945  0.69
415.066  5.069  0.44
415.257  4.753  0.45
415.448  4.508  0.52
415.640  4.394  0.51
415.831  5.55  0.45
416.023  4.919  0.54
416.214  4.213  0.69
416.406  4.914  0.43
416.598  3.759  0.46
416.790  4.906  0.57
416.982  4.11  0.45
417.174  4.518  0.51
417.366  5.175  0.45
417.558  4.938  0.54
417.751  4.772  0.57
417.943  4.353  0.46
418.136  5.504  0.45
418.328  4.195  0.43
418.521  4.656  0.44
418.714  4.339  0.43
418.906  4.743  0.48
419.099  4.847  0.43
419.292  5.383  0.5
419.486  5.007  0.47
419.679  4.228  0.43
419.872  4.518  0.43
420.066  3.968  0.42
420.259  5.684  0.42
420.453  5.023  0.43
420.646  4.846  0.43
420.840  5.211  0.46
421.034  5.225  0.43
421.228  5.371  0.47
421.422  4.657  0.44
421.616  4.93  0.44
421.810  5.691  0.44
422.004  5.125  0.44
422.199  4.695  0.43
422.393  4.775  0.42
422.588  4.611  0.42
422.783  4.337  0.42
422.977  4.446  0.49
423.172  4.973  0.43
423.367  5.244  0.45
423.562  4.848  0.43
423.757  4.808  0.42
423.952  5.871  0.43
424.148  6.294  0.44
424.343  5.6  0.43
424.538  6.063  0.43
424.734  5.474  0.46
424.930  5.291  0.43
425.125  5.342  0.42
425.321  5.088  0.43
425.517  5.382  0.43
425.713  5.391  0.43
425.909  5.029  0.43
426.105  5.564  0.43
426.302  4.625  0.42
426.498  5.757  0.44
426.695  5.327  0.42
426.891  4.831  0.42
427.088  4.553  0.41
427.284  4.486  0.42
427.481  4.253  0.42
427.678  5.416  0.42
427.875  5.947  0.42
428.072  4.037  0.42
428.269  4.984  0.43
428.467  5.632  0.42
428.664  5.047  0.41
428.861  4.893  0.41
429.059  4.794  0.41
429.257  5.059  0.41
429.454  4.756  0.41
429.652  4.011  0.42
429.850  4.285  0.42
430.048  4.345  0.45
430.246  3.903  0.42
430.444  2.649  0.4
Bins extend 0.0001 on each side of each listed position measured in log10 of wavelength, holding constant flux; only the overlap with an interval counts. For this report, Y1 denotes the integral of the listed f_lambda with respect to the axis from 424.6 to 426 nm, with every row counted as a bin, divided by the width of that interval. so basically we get 5.31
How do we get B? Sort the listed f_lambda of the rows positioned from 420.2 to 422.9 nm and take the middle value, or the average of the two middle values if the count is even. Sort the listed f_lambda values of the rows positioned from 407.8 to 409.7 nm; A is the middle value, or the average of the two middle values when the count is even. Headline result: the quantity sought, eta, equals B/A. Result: 0.99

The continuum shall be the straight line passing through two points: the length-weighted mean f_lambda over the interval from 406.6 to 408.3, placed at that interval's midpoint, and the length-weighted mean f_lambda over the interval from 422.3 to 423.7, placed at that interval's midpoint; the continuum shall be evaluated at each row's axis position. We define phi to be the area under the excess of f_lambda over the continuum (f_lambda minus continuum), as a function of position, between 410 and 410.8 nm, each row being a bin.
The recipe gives -0.62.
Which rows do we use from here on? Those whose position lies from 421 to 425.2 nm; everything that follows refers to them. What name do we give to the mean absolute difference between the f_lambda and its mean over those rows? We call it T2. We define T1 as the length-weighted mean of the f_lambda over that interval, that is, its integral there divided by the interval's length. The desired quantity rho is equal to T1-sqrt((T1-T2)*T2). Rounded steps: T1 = 5.17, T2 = 0.421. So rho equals 3.75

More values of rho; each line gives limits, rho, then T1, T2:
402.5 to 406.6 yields 3.67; 4.83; 0.296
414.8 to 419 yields 3.42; 4.73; 0.394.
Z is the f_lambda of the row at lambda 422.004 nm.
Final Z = 5.125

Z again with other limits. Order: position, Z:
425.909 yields 5.029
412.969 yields 4.853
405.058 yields 4.983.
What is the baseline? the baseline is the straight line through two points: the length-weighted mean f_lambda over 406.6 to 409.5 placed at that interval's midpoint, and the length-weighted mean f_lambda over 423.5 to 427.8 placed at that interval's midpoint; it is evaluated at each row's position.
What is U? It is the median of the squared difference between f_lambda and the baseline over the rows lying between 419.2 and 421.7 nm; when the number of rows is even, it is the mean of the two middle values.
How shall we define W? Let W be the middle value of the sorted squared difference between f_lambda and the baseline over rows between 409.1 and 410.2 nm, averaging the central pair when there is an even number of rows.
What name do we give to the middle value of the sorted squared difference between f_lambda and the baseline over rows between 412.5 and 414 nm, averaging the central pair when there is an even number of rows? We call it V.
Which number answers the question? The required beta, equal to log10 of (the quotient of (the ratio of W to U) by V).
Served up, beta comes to 1.0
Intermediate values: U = 0.07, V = 0.22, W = 0.16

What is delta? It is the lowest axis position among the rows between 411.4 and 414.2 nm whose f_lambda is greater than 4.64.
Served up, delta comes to 411.640 nm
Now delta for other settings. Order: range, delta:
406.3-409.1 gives 406.366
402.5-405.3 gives 402.640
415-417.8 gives 415.066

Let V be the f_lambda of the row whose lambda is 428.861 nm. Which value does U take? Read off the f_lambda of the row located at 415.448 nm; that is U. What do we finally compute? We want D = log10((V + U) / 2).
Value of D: 0.67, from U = 4.508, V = 4.893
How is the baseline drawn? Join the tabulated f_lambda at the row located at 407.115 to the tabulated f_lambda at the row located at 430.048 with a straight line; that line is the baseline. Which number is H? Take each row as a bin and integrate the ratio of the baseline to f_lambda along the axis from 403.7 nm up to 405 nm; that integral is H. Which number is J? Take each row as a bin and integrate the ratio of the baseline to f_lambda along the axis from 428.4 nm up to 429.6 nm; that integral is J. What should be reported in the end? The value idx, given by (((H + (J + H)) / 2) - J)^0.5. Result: 0.97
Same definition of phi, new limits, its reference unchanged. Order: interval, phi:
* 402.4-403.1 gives 0.11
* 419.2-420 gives -0.03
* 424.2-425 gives 0.74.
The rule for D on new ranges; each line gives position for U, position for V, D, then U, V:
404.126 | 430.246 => 0.63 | 4.536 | 3.903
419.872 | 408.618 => 0.67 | 4.518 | 4.854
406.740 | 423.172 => 0.71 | 5.318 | 4.973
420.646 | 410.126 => 0.64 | 4.846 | 3.805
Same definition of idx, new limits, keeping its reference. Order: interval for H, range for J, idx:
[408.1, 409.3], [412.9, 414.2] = 0.77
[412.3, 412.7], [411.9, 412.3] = 0.49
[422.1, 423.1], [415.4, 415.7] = 0.92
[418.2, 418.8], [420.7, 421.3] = 0.61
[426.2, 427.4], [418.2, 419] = 0.82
